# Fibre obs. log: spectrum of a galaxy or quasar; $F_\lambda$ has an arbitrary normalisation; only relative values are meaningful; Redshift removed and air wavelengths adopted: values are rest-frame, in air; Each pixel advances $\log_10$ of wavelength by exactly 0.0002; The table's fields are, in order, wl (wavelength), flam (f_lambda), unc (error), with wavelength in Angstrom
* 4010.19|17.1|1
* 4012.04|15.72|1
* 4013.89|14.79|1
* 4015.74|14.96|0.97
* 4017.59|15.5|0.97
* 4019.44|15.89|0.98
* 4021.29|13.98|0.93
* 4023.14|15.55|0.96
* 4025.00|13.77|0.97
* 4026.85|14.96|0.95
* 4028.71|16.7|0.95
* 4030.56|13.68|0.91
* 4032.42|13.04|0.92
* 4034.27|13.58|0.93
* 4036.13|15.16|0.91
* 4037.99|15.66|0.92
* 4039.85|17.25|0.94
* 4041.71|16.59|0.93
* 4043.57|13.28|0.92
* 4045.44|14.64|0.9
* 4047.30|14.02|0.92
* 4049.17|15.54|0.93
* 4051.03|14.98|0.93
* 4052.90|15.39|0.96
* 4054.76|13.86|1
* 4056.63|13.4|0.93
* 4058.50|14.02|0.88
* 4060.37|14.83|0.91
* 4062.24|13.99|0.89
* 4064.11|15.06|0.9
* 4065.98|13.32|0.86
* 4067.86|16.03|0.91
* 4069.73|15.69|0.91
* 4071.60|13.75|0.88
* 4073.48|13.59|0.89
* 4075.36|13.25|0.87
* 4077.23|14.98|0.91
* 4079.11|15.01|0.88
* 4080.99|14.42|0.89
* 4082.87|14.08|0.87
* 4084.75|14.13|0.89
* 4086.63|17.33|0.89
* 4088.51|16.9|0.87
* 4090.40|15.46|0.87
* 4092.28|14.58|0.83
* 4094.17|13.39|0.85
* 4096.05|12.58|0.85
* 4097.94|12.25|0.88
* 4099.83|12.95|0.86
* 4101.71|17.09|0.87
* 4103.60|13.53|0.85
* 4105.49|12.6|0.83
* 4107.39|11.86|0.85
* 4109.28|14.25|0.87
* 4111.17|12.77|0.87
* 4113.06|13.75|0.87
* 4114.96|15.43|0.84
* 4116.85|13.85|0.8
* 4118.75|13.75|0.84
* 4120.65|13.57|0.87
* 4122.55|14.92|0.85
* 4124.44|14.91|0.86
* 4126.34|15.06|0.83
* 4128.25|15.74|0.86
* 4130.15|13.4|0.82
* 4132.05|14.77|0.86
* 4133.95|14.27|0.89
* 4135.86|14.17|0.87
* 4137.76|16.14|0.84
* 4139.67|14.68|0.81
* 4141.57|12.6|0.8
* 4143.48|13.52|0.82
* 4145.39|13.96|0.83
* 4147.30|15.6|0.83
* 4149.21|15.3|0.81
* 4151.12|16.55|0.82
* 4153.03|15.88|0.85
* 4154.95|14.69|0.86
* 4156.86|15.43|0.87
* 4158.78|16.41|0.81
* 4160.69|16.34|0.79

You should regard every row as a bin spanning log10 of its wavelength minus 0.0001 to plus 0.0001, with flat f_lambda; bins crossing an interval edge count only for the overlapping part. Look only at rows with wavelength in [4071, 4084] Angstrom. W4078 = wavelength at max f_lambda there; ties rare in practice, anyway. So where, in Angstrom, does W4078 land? 4079.11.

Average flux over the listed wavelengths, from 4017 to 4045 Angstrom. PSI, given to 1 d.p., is 15.0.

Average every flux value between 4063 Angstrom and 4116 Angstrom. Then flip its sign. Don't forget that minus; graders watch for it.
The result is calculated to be -14.3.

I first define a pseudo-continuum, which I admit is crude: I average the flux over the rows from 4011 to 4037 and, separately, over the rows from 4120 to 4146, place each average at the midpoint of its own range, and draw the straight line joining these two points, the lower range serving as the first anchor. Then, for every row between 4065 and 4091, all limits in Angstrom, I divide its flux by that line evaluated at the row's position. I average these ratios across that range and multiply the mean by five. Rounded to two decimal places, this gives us 5.08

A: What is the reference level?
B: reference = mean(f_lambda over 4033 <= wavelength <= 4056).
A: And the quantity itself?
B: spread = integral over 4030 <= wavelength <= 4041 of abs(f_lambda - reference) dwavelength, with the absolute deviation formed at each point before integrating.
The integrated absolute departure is 14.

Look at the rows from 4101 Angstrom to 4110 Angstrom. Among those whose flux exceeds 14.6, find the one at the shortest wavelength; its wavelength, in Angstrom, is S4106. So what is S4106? 4101.71 Angstrom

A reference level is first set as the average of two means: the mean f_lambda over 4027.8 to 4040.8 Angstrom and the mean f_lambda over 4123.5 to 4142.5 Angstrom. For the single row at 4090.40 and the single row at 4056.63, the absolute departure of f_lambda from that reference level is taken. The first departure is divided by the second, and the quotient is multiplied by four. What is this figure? 1.9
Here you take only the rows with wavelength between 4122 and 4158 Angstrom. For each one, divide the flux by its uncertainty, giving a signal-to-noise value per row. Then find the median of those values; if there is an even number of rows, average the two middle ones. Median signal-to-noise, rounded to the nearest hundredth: 17.55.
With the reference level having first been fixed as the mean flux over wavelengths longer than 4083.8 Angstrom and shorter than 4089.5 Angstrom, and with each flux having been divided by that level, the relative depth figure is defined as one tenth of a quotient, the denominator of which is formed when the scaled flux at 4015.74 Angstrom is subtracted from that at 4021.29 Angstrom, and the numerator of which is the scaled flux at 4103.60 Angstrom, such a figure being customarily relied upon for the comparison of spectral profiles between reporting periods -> -1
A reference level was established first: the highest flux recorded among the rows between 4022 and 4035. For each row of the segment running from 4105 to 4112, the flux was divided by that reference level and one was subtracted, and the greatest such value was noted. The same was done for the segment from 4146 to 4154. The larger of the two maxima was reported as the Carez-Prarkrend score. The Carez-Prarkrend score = -0.01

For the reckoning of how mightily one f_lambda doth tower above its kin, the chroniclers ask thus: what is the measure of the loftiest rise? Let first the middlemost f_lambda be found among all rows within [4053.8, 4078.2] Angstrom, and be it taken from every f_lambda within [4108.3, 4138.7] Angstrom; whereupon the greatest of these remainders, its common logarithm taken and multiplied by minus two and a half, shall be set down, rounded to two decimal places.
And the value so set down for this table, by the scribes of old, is -0.83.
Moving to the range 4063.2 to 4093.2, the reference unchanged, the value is -1.31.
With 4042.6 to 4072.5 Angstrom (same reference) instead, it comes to -0.77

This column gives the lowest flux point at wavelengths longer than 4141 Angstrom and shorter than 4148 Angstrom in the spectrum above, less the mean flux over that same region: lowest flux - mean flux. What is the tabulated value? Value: -1.3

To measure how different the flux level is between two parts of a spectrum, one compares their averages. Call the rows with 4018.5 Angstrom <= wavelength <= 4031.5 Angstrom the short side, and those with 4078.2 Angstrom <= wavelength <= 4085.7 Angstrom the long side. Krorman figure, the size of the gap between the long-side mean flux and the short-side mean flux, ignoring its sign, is 0.52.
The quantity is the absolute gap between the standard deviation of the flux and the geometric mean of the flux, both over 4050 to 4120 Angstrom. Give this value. 12.9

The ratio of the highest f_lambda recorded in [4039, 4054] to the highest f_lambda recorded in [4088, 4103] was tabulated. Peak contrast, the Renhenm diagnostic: 1.01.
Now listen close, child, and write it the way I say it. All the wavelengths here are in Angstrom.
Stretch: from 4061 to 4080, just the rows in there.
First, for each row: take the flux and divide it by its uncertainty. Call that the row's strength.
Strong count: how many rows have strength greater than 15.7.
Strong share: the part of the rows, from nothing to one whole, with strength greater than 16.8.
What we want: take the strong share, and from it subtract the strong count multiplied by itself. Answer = -36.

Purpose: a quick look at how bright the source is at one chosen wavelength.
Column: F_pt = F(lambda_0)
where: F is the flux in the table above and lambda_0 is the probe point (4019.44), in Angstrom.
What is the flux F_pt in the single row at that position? 15.89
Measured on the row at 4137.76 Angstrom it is 16.14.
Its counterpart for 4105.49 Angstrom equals 12.6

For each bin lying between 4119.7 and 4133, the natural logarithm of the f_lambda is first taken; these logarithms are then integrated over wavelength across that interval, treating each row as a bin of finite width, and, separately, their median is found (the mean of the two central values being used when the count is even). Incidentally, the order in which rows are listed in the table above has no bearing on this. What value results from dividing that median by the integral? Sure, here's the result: 0.0758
